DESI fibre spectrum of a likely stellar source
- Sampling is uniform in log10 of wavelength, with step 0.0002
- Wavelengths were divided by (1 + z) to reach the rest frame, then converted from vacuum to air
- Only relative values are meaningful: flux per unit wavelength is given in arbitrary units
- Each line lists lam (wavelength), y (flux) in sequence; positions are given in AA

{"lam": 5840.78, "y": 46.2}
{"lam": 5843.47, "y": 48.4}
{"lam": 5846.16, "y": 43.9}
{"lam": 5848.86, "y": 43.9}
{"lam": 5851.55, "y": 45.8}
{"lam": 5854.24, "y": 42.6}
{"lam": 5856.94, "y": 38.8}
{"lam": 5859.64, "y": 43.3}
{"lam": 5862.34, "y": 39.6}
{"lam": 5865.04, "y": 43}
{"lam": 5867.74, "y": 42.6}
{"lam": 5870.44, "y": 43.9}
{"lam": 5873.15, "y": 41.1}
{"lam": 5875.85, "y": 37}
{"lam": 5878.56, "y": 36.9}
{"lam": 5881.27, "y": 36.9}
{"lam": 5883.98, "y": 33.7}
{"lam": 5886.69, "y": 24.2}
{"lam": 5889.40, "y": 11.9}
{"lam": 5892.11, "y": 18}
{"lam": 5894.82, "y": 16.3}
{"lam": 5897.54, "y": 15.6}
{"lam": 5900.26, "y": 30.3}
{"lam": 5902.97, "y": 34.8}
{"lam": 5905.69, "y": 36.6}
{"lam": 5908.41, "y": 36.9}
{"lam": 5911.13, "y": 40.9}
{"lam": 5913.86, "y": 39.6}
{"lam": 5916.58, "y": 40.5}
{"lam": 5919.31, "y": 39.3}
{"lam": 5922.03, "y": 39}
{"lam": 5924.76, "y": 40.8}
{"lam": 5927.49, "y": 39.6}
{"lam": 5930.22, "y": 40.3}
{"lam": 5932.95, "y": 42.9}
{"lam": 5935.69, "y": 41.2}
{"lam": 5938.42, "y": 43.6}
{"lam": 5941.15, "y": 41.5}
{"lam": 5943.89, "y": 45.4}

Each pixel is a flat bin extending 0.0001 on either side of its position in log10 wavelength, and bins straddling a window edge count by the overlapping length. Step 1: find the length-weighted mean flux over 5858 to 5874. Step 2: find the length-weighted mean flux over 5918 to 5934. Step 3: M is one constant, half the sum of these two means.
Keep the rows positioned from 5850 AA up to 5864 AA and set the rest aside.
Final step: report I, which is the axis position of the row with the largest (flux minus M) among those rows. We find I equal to 5851.55 AA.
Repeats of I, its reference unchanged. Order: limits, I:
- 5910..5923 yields 5911.13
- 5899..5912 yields 5911.13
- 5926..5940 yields 5938.42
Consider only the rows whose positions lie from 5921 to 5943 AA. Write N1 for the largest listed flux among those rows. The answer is 43.6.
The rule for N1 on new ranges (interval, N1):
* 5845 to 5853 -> 45.8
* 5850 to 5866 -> 45.8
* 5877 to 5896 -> 36.9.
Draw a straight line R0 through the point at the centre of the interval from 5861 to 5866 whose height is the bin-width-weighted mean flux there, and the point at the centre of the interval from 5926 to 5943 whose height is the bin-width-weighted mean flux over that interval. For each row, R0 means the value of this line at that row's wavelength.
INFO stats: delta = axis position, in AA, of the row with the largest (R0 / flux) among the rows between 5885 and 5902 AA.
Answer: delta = 5889.40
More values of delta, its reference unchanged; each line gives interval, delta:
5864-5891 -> 5889.40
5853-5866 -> 5856.94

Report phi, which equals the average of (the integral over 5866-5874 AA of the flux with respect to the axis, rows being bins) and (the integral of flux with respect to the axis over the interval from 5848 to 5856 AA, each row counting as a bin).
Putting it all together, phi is 346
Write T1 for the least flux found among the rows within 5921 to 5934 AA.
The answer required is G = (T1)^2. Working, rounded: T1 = 39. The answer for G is 1521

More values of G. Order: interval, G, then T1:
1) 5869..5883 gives 1362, 36.9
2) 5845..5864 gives 1505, 38.8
